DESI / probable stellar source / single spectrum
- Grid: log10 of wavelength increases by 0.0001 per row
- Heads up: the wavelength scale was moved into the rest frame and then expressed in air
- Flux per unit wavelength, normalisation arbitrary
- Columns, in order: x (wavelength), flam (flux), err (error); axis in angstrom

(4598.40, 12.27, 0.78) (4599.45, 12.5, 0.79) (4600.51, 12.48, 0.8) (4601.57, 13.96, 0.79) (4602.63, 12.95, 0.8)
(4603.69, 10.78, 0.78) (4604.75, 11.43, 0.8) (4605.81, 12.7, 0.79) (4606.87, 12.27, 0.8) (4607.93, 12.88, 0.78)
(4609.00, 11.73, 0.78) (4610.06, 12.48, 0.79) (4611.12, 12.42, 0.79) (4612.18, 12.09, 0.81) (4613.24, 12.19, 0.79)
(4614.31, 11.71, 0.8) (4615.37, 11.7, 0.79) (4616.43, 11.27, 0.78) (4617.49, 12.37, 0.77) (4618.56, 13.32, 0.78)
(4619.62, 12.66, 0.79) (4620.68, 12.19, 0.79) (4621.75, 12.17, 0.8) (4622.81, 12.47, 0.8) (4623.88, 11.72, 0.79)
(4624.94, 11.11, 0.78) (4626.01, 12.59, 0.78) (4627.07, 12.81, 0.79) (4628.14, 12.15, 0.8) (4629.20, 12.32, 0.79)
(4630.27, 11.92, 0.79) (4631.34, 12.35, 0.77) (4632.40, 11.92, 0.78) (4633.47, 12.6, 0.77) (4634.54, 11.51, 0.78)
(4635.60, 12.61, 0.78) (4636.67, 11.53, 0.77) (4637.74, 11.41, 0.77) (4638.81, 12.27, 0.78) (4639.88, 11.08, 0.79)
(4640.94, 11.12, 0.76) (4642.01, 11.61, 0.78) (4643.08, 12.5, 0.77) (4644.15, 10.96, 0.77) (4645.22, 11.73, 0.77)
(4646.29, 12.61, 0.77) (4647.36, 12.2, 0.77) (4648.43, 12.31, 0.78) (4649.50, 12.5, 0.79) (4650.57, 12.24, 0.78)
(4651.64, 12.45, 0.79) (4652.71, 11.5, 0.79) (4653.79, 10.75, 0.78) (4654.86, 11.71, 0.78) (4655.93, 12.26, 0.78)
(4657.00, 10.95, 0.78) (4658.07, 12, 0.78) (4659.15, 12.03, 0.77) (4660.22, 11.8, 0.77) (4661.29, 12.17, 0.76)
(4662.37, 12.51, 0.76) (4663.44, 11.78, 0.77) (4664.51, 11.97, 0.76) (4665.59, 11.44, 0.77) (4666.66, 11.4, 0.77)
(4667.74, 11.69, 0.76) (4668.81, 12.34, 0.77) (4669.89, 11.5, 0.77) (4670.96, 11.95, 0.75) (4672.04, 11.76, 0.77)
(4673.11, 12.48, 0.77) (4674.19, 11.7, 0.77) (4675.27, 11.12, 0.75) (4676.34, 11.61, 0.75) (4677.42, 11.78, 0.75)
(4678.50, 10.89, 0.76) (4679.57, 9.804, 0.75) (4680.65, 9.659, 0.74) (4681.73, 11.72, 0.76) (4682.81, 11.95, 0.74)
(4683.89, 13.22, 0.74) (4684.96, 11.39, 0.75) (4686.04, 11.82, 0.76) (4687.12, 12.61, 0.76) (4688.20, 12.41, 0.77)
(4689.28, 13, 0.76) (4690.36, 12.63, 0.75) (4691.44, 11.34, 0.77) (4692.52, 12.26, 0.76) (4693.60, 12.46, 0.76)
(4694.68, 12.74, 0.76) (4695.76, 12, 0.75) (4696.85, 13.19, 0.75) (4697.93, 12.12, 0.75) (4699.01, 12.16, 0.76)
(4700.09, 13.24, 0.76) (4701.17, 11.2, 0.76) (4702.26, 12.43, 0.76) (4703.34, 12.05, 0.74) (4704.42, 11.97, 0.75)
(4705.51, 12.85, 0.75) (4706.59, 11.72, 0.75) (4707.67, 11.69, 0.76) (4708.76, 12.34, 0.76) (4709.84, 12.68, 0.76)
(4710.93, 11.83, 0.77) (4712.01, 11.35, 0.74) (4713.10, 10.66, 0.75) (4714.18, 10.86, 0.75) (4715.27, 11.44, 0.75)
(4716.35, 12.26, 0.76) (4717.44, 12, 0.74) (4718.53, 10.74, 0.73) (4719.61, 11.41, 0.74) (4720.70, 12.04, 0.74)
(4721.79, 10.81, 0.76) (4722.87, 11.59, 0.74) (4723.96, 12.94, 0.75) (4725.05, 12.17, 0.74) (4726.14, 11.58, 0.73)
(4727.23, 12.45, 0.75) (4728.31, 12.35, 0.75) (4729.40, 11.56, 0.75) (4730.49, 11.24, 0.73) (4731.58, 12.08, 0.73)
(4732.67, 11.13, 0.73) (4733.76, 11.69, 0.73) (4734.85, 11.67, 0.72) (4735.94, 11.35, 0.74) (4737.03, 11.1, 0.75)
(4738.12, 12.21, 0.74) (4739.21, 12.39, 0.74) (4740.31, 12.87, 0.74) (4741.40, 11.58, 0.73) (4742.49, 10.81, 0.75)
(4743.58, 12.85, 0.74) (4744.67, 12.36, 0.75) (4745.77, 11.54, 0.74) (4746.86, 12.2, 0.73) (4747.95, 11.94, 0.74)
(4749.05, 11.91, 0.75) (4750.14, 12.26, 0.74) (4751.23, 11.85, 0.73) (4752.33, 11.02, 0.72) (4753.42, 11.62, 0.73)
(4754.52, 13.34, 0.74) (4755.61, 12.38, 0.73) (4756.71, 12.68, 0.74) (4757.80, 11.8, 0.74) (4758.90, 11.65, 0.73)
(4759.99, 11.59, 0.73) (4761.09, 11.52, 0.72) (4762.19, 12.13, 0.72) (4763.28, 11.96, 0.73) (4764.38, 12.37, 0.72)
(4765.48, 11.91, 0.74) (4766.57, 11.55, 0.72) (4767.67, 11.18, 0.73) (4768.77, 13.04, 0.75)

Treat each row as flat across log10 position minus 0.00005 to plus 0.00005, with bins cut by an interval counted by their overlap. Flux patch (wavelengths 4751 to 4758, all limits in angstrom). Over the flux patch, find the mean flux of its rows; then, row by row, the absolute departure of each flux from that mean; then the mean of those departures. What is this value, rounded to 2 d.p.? 0.60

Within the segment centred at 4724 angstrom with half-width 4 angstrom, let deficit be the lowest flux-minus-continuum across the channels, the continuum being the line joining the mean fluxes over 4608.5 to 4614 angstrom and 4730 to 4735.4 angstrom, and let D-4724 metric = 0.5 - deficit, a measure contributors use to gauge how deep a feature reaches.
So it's 1.3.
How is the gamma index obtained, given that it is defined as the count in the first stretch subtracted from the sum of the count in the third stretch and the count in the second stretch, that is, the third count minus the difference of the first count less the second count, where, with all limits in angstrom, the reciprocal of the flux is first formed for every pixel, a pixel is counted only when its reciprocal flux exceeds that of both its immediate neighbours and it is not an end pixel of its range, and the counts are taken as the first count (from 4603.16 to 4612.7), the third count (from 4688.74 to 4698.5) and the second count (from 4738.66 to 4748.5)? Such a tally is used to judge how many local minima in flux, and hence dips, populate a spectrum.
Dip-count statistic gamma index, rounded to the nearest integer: 2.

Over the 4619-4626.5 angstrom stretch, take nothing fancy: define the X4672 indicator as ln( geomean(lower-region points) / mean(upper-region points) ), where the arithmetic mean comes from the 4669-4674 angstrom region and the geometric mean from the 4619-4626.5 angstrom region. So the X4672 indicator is 0.016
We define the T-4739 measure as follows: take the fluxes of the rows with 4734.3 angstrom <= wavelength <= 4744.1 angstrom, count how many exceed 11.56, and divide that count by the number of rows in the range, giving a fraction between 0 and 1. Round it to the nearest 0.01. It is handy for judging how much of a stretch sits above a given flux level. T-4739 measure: 0.67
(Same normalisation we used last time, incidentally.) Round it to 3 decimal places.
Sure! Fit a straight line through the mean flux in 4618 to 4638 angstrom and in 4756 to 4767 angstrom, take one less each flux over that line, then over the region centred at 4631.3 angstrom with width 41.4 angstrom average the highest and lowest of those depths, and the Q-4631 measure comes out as 0.003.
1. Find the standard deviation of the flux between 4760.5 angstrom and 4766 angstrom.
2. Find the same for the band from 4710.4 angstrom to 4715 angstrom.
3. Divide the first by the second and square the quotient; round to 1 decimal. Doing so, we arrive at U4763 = 0.4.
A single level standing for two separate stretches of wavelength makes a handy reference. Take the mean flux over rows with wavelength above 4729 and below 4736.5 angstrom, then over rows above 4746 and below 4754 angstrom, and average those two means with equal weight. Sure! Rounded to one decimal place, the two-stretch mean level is 11.7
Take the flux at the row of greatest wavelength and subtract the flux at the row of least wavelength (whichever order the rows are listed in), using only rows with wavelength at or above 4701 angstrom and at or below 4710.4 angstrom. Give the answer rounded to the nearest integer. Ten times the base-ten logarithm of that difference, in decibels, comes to 2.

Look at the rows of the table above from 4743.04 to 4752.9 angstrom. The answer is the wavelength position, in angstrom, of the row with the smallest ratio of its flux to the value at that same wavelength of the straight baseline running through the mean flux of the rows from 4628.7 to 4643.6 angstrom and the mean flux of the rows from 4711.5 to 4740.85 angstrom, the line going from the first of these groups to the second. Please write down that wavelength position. 4752.33 angstrom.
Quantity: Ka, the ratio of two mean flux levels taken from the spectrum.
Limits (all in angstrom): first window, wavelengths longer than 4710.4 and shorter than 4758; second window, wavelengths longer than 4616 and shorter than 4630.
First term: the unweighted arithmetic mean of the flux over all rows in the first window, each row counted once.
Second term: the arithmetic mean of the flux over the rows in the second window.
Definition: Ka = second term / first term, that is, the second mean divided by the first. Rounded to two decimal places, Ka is 1.04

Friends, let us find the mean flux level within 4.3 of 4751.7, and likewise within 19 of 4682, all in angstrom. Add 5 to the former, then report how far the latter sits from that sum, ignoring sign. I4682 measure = 5.12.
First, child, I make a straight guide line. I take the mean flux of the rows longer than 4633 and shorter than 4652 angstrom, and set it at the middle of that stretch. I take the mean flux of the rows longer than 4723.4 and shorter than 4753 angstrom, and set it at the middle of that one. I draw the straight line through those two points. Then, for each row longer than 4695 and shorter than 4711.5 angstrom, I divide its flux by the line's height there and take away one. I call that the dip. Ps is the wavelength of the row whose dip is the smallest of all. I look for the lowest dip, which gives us 4701.17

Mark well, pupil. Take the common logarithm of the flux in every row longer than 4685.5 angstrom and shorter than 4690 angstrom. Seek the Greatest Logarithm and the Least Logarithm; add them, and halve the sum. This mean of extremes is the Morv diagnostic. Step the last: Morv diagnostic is 1.09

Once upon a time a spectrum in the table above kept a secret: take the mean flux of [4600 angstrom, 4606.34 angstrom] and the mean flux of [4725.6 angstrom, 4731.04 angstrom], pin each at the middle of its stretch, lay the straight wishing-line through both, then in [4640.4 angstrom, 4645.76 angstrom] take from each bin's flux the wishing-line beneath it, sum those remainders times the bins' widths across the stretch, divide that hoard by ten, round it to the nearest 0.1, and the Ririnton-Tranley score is -0.3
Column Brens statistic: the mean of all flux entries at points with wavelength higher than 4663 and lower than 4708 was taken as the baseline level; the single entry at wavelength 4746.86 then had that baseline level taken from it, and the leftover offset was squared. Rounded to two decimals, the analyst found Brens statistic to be 0.07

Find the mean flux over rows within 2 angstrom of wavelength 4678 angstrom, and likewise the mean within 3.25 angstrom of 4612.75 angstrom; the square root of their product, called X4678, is 11.5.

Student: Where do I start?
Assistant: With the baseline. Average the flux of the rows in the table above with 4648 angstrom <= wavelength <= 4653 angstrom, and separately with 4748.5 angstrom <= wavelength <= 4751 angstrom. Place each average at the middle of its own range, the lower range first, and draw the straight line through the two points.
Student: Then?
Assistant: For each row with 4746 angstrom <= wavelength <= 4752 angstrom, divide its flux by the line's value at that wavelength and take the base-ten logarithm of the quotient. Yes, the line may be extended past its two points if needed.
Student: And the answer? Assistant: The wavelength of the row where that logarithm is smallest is 4751.23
